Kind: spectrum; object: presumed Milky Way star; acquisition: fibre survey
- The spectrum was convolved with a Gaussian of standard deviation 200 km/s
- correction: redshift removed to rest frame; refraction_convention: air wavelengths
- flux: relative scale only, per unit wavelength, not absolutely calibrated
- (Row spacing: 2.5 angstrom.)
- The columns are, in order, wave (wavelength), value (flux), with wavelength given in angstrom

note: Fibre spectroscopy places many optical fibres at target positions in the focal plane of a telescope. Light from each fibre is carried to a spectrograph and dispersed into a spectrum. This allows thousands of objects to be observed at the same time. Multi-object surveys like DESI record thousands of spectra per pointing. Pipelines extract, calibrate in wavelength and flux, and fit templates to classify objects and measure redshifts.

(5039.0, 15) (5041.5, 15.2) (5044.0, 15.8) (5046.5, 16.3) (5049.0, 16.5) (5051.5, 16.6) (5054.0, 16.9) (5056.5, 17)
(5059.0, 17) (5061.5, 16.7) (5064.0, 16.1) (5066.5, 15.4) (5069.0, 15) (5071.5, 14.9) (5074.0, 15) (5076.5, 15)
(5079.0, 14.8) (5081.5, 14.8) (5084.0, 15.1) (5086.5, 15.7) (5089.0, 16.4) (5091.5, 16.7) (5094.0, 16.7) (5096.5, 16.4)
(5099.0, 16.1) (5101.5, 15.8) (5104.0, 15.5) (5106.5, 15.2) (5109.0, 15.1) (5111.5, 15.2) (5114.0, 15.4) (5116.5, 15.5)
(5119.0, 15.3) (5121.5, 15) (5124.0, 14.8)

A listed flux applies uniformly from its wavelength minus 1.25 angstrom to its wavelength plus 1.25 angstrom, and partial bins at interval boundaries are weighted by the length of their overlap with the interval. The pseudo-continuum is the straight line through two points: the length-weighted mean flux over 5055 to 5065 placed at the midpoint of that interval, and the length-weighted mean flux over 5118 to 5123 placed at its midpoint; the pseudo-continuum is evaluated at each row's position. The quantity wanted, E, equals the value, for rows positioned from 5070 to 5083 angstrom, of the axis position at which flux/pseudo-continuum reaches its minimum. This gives 5071.5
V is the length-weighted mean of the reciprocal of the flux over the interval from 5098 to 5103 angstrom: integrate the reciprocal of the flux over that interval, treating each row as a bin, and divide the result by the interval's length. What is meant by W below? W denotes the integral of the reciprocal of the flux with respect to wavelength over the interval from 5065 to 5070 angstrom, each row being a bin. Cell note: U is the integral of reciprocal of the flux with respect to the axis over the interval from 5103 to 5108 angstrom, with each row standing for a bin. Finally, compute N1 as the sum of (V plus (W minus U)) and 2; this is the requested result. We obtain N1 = 2.06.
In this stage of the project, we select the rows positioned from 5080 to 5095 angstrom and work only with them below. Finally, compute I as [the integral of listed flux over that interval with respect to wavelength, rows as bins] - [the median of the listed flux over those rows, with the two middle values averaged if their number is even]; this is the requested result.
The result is 222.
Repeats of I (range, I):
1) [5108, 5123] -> 213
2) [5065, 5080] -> 211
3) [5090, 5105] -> 227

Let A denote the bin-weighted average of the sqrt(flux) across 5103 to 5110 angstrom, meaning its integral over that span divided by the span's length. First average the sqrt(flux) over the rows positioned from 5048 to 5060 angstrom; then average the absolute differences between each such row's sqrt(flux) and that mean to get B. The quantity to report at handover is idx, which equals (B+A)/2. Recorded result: 1.97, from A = 3.91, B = 0.024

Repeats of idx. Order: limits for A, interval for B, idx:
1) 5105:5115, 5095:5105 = 1.97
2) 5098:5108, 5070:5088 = 1.99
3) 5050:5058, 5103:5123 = 2.06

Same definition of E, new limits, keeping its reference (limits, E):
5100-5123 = 5109.0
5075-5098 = 5079.0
